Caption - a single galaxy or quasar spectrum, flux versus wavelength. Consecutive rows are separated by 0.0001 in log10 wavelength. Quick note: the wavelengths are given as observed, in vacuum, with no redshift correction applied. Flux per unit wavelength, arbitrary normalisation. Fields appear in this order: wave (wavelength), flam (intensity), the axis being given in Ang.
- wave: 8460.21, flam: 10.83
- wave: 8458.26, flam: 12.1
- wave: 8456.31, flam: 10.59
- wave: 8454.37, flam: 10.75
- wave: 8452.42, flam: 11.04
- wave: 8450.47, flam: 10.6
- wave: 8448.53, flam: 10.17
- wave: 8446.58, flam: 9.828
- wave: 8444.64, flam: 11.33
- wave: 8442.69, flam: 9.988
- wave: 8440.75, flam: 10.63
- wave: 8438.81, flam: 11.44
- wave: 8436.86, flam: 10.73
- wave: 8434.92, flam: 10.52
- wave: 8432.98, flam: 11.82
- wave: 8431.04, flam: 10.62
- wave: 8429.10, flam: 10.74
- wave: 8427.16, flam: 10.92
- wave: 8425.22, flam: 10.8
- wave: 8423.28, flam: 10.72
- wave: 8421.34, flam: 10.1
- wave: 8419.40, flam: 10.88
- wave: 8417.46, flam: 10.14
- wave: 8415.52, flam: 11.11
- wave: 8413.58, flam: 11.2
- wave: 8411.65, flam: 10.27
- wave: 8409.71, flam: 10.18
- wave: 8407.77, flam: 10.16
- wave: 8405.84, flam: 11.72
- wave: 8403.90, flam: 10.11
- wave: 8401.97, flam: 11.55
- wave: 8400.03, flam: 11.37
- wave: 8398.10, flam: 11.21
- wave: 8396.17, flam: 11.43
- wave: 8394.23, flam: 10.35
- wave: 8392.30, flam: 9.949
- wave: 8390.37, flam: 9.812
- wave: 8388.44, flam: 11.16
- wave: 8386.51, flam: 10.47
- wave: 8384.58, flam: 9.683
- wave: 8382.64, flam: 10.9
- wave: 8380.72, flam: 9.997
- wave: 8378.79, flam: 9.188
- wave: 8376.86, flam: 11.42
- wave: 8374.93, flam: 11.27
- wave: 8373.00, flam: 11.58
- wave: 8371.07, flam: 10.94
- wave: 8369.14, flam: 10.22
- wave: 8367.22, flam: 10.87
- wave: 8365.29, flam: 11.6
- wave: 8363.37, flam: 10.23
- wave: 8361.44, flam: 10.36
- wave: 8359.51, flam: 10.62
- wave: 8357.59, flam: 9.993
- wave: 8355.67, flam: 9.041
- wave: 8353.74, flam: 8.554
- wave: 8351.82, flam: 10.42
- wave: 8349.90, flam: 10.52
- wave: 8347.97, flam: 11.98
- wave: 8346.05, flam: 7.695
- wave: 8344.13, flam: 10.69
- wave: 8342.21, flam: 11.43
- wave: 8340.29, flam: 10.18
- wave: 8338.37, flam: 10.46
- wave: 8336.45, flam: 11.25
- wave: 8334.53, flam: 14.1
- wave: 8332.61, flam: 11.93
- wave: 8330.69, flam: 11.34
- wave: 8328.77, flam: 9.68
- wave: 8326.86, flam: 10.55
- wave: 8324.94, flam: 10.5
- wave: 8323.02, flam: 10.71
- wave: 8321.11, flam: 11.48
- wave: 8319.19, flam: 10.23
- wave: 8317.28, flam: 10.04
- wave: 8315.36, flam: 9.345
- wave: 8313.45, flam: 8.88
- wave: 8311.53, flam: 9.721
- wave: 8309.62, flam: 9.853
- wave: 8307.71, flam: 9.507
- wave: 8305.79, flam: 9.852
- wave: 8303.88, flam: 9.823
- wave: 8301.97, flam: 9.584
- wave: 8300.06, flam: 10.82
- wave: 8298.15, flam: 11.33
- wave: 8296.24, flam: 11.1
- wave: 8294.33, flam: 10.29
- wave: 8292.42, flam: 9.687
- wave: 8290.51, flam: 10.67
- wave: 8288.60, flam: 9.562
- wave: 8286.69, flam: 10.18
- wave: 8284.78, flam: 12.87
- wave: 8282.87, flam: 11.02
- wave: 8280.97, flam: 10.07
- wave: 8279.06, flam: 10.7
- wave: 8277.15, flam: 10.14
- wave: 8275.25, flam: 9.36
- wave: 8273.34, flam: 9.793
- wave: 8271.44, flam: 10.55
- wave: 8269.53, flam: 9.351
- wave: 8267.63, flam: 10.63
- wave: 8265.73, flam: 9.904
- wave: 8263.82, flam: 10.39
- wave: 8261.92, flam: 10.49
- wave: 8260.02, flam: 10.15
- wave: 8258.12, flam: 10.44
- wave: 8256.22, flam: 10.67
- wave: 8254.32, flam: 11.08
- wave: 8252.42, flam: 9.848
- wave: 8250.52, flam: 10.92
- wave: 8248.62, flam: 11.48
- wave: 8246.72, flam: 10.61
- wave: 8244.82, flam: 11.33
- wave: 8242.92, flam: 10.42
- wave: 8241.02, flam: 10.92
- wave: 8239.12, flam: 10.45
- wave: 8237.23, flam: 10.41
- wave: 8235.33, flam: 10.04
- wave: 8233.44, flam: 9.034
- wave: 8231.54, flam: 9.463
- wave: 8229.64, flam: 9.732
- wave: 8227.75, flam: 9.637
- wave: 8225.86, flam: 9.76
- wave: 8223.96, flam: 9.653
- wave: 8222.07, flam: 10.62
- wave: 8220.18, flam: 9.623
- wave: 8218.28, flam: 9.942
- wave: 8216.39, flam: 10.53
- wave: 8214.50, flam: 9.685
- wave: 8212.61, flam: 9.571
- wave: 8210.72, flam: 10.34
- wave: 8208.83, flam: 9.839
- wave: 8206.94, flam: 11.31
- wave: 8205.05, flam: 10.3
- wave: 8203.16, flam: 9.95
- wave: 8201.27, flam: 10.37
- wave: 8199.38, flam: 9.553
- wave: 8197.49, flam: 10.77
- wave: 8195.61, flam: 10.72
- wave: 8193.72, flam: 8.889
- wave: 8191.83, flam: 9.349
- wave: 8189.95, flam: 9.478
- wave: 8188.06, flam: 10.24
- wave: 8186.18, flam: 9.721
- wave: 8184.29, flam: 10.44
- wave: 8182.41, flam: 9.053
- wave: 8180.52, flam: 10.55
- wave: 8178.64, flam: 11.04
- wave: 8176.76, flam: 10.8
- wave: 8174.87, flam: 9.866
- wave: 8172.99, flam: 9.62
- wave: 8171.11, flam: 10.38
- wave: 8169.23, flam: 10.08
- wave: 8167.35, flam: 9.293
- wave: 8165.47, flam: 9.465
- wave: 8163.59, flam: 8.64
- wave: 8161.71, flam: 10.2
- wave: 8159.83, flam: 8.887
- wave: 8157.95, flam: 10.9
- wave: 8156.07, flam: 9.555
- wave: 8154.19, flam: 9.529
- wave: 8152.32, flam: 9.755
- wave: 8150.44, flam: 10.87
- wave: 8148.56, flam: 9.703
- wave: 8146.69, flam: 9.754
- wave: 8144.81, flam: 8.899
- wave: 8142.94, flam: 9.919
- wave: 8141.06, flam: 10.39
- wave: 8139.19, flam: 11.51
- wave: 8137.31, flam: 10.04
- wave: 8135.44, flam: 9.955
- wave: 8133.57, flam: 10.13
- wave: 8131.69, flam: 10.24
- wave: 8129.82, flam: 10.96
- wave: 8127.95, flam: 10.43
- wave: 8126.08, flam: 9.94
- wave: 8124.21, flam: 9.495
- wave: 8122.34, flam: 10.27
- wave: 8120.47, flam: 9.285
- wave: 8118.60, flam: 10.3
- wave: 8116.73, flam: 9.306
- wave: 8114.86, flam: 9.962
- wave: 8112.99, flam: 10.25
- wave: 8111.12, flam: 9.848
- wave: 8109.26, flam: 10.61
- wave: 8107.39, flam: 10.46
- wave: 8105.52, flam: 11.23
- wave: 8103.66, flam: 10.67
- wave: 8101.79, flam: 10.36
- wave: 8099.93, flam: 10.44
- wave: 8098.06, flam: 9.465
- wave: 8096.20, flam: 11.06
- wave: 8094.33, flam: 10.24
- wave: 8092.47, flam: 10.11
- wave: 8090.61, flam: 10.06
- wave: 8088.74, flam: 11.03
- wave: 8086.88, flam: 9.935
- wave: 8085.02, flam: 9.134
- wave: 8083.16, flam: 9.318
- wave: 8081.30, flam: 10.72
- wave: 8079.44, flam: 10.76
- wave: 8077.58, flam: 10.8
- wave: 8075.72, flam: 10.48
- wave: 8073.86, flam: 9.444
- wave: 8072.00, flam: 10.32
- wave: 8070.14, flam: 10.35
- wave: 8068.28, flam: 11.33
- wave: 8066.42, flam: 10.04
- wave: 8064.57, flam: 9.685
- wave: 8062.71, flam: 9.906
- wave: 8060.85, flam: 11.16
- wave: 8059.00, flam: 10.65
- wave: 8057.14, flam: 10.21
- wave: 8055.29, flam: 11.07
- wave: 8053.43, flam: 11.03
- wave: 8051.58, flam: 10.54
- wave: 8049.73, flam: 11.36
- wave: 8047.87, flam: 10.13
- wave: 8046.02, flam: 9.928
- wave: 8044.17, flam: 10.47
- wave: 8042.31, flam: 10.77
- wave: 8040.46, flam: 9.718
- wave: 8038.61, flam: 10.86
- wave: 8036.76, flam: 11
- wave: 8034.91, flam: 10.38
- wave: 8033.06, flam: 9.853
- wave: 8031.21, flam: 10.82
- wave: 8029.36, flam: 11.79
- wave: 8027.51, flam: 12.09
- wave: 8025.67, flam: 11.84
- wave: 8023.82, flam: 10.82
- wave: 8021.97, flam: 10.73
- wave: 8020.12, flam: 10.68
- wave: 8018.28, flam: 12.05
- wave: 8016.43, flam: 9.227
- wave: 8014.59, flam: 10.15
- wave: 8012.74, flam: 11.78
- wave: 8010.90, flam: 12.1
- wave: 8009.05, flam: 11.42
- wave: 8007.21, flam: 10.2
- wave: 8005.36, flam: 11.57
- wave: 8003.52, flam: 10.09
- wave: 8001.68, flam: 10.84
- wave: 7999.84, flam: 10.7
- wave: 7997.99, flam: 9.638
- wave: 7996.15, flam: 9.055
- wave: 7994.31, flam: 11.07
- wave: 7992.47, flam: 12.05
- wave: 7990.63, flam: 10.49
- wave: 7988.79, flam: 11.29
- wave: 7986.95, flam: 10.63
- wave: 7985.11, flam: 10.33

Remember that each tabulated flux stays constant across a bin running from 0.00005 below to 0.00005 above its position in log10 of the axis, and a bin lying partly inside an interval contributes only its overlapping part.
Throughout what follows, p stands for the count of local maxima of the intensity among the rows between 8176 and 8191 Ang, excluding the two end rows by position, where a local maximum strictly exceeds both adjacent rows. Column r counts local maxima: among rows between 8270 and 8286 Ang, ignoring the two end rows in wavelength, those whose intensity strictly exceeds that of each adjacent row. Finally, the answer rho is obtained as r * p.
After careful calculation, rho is 3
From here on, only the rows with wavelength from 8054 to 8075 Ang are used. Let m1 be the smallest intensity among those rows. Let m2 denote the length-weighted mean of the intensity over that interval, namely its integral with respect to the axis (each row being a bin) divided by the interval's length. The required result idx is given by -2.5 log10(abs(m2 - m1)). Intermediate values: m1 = 9.444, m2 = 10.4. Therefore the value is 0.06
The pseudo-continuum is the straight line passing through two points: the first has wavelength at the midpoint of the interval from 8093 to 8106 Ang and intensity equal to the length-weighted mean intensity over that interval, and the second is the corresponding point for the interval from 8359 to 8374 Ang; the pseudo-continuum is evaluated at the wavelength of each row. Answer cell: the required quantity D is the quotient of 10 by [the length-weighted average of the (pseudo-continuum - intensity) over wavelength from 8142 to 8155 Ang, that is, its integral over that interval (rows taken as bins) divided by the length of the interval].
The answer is 13.4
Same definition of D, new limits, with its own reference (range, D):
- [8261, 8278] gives 16.3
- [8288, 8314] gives 15.5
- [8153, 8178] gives 13.4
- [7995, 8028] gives -21.3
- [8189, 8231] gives 16.0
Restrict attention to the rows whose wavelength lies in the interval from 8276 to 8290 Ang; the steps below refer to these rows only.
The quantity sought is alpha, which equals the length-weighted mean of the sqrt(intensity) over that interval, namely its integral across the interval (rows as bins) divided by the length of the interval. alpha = 3.26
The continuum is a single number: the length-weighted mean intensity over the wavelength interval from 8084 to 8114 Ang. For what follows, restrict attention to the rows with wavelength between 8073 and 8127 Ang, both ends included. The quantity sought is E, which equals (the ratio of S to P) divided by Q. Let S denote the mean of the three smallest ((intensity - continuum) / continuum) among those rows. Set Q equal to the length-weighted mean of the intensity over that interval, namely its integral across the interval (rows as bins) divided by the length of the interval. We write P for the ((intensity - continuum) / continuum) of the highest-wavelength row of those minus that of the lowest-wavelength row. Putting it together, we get -0.21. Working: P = 0.048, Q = 10.2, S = -0.10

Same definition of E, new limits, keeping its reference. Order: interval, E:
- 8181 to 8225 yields -0.20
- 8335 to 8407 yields -0.38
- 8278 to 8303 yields 0.06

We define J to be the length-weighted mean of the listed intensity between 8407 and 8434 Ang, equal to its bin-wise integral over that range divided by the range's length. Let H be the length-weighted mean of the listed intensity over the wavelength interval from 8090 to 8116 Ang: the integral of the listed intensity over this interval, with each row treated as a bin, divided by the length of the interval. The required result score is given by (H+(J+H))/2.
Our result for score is 15.7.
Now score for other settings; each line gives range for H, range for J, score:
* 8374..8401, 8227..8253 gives 15.7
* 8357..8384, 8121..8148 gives 15.7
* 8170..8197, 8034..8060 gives 15.3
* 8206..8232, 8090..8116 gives 15.2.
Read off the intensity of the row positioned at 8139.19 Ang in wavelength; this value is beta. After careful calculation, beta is 11.51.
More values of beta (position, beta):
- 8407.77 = 10.16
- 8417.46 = 10.14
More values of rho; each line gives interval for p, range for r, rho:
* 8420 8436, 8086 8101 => 4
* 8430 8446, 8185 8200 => 4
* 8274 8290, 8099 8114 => 4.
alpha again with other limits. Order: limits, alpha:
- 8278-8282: 3.22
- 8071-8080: 3.21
